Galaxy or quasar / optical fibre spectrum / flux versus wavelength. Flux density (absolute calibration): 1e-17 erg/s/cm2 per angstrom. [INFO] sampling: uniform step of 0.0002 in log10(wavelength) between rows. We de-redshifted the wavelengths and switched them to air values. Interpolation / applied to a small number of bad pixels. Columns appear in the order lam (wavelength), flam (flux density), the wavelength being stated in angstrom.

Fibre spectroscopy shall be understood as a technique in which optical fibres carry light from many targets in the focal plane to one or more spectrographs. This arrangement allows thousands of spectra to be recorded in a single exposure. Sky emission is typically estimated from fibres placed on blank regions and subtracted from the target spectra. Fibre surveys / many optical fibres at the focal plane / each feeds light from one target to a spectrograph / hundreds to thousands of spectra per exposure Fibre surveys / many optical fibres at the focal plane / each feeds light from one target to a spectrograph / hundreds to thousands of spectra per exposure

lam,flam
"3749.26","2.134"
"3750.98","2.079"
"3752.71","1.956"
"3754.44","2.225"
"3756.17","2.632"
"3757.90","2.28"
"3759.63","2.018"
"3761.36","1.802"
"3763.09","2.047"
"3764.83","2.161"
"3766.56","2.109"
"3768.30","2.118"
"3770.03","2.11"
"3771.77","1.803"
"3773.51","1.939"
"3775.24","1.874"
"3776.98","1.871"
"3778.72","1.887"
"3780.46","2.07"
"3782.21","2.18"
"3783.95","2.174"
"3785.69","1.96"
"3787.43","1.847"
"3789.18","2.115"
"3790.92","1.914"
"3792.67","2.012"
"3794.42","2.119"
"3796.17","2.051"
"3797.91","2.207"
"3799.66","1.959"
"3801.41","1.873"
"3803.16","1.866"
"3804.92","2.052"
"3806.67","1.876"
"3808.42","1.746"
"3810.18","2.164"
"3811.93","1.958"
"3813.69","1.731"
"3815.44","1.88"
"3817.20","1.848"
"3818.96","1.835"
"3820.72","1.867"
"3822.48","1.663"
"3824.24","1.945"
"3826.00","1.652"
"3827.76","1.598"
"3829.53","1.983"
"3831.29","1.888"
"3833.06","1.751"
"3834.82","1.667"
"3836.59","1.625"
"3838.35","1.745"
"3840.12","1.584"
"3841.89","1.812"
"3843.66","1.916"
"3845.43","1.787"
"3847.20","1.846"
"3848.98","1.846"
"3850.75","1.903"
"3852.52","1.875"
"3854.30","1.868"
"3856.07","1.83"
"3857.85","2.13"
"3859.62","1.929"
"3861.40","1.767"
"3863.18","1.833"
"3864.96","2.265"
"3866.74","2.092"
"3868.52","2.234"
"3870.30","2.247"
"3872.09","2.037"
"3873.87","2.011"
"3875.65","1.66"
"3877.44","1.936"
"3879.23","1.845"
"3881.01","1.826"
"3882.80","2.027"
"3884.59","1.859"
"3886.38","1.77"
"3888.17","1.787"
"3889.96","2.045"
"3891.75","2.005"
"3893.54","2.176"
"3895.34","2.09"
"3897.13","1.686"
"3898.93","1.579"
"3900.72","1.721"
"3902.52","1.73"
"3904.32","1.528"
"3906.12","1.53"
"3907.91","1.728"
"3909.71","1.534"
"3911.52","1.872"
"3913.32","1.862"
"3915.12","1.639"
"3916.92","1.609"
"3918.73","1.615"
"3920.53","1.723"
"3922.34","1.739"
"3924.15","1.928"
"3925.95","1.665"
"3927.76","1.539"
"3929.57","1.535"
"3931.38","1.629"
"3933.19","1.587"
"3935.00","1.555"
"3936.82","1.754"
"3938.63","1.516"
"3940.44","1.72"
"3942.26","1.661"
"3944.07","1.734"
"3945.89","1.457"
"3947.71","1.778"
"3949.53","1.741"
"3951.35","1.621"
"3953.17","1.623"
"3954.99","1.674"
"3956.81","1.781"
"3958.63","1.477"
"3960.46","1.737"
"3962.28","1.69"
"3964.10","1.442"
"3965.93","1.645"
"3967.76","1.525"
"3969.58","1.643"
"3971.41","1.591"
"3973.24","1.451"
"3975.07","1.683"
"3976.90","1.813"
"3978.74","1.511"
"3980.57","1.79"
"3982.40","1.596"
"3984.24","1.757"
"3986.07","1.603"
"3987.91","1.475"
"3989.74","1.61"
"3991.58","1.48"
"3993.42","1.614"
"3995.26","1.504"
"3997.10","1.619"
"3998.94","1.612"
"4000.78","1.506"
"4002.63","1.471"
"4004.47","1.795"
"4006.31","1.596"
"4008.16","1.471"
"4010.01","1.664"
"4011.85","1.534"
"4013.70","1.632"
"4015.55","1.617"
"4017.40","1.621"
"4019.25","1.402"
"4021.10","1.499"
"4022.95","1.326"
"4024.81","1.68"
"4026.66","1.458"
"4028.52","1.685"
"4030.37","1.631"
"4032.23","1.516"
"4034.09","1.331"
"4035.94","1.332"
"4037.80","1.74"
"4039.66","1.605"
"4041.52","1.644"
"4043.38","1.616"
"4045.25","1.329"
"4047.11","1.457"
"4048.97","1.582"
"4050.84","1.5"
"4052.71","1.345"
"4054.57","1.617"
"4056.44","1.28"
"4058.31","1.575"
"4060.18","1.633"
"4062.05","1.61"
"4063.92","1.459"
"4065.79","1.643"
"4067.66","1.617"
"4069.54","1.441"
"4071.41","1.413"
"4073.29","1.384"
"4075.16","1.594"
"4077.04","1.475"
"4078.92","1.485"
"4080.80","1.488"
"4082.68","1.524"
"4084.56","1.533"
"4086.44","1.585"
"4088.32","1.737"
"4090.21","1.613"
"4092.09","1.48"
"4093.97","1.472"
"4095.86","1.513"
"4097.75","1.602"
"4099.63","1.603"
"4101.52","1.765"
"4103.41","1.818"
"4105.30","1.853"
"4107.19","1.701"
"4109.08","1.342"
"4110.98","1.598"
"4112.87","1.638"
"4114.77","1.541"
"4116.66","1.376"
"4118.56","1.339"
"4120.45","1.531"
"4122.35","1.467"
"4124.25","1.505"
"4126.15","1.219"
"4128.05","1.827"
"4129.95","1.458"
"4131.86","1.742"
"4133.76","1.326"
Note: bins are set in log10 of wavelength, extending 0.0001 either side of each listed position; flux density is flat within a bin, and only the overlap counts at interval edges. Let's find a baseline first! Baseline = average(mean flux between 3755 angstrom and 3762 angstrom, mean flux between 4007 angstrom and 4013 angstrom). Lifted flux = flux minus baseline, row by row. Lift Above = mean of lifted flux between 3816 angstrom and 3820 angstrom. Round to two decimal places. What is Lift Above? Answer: -0.03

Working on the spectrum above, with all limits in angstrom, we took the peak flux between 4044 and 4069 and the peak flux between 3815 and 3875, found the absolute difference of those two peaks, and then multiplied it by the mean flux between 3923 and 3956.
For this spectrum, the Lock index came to 1.0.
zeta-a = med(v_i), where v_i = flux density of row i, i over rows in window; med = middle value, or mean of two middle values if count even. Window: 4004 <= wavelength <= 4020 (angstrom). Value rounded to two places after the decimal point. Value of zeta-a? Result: 1.62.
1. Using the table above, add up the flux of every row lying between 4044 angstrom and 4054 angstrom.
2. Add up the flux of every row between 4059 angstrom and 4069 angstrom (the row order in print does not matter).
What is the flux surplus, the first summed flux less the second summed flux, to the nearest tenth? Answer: -0.7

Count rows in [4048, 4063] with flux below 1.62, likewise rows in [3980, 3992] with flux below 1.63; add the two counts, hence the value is 12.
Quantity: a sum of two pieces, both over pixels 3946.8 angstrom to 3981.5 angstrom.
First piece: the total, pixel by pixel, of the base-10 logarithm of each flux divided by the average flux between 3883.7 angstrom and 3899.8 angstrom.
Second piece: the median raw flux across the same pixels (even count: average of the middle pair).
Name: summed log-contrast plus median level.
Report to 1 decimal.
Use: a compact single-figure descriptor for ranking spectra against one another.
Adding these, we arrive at 0.5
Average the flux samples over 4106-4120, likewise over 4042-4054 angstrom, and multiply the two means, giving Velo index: 2.2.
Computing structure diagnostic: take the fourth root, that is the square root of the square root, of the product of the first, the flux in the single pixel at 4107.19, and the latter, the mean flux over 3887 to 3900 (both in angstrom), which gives 1.34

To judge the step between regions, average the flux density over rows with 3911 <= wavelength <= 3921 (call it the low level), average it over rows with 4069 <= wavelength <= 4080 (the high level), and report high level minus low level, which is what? -0.25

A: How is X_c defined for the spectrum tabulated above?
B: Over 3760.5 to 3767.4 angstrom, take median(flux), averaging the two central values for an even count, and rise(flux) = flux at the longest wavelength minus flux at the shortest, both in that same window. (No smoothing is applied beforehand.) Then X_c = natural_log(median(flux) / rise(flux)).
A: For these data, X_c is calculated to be 1.9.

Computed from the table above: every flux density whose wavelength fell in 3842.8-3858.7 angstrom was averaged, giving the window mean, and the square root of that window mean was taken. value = 1.37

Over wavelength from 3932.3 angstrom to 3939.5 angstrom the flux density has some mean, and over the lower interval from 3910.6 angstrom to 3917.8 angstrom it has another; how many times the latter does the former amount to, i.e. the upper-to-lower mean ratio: 0.92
